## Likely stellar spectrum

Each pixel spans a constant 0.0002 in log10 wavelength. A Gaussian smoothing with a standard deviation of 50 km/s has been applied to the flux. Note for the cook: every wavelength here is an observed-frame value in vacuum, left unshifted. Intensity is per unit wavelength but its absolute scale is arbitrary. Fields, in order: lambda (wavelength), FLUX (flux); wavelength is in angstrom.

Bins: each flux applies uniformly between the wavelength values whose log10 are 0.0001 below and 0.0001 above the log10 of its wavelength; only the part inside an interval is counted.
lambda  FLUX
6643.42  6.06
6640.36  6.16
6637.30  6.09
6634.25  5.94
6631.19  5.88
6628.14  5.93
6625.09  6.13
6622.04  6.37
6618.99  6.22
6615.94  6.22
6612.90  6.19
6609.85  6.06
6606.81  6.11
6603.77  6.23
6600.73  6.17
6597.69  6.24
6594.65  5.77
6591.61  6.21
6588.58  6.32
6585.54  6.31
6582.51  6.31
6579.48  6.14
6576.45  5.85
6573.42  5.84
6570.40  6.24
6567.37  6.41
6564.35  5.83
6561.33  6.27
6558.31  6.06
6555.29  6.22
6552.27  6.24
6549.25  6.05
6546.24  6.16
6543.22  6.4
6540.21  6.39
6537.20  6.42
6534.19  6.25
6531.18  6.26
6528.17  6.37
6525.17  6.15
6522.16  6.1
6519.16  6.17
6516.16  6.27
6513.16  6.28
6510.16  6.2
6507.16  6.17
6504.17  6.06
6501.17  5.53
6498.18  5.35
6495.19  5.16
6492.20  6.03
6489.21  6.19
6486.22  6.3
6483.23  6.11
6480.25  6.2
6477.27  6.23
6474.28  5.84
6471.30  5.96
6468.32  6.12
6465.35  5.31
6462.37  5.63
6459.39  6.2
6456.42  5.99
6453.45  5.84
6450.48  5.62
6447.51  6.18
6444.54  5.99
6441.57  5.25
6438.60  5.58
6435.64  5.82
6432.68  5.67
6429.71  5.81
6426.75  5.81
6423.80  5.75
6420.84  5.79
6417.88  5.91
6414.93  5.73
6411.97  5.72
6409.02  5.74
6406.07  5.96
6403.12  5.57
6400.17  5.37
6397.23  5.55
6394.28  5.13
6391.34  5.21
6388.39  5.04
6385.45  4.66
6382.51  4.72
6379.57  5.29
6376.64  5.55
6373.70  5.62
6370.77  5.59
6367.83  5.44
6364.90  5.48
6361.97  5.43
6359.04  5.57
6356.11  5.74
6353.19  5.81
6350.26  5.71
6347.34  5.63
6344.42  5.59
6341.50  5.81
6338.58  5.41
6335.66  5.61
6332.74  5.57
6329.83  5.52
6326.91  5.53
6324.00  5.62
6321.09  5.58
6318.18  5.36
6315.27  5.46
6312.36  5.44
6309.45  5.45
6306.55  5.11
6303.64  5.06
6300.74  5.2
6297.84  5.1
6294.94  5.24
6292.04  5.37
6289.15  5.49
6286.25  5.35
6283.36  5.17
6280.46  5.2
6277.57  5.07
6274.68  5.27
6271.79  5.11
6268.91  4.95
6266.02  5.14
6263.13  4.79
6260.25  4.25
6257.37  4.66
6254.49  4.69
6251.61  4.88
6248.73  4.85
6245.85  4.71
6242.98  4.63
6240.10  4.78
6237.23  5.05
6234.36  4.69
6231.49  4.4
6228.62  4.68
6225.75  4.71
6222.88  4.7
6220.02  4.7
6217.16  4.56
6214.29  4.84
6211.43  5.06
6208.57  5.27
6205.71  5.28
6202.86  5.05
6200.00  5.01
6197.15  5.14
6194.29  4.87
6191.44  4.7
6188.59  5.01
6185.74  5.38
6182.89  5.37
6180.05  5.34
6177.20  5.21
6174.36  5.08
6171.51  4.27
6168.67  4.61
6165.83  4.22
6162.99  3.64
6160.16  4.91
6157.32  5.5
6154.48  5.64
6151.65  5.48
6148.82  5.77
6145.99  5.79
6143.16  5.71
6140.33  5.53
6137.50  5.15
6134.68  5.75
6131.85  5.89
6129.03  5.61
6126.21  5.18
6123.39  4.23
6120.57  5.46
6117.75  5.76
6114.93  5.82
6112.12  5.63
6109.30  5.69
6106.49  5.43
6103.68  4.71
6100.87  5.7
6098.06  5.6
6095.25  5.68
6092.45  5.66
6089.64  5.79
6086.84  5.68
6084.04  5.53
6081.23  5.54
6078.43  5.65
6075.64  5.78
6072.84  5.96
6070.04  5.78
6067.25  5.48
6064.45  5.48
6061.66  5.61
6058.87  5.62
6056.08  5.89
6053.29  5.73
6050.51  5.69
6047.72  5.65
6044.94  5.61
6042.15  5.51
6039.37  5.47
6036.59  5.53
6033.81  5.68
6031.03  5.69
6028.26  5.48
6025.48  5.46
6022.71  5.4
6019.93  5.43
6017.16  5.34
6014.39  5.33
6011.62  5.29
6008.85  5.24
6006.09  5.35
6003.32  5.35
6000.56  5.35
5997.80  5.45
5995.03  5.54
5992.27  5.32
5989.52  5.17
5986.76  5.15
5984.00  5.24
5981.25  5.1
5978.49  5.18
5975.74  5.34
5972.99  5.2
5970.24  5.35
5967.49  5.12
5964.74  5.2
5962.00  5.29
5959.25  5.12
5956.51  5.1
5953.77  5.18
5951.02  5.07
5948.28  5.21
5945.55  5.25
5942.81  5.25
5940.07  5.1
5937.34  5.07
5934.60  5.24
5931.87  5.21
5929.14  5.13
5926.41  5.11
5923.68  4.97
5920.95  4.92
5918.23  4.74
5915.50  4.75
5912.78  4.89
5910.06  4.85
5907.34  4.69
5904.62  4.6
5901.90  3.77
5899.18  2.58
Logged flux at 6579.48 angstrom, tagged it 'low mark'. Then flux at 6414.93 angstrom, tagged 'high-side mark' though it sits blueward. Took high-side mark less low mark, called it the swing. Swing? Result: -0.41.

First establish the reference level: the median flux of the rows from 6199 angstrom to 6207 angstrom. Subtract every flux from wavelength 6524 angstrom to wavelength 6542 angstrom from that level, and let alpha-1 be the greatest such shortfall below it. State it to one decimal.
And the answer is -1.1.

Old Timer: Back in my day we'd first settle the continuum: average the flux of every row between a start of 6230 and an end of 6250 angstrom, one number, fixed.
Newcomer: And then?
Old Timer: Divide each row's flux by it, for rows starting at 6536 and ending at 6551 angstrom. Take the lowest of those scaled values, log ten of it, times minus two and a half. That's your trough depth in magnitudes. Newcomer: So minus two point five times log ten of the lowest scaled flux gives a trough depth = -0.27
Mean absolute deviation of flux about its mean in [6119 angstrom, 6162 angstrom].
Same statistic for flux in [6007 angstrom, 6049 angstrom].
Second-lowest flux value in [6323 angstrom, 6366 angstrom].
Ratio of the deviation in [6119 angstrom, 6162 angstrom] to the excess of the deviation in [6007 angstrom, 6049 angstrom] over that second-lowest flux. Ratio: -0.057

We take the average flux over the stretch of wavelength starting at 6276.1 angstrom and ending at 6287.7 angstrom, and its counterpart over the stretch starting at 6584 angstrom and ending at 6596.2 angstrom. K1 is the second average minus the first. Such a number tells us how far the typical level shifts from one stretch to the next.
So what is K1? 1.0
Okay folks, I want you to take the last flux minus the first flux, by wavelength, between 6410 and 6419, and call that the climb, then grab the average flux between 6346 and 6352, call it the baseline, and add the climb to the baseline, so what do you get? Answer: 5.9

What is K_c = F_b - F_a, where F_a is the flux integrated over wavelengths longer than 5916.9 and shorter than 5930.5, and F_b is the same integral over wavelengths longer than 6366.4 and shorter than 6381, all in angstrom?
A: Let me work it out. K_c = 13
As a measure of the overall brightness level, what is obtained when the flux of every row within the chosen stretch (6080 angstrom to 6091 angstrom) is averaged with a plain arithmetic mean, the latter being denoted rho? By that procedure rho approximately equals 5.6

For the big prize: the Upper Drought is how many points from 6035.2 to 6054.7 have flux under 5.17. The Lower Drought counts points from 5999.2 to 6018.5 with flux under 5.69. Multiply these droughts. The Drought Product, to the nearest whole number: 0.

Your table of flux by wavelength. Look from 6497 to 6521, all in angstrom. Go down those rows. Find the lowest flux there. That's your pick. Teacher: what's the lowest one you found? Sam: 5.35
